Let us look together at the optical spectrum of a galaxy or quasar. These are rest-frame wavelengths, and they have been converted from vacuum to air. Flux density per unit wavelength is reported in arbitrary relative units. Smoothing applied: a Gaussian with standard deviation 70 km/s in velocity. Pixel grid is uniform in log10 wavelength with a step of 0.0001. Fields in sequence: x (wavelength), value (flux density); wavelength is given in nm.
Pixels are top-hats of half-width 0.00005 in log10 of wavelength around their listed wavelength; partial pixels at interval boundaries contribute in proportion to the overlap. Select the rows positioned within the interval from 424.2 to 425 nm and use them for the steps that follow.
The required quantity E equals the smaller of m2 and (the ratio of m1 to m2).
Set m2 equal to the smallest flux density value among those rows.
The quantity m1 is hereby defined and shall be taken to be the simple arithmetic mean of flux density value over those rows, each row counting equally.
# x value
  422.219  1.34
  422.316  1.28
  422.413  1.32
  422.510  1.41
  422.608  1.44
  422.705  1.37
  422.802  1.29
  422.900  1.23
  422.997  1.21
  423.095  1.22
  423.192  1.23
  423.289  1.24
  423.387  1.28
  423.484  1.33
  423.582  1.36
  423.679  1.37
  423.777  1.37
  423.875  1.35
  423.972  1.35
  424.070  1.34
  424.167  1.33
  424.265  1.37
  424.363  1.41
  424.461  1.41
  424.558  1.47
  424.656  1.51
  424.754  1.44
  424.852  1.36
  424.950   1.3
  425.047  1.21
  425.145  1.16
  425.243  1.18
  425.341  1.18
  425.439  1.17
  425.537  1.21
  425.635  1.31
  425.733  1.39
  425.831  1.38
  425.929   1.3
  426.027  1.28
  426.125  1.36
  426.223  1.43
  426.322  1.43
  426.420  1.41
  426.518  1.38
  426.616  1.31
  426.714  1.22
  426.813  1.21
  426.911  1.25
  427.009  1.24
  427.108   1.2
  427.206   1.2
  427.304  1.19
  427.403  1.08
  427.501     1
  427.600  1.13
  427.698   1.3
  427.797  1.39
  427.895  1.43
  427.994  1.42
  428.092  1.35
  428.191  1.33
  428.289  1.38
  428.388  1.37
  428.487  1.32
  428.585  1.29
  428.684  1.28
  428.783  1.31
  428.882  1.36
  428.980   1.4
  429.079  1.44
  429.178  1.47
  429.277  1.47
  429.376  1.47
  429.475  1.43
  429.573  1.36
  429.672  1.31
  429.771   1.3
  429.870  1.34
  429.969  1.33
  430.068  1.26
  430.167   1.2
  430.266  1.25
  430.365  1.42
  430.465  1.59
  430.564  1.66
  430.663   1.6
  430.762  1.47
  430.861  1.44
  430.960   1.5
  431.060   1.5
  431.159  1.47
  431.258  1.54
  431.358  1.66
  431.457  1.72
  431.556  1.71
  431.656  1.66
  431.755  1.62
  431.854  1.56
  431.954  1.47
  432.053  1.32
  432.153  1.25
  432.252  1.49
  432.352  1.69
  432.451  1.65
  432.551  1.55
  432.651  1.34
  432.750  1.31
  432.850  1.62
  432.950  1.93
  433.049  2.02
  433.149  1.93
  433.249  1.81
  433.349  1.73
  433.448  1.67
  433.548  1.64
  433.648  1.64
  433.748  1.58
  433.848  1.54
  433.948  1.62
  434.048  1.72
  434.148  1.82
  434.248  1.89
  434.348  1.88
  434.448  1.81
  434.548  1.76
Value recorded 1.08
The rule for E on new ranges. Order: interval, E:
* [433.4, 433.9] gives 1.05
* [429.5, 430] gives 1.02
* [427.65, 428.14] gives 1.06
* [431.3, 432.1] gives 1.20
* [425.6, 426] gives 1.03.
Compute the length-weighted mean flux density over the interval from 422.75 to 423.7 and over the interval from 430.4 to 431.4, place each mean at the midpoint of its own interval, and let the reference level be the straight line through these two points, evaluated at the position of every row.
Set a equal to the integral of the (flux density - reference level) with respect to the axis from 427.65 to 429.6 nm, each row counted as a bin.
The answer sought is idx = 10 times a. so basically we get -1.6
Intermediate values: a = -0.16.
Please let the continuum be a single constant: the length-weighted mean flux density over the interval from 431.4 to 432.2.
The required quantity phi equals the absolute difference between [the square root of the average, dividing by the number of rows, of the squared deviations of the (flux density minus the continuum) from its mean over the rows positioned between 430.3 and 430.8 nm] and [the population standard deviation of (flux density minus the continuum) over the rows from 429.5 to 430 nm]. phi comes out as 0.068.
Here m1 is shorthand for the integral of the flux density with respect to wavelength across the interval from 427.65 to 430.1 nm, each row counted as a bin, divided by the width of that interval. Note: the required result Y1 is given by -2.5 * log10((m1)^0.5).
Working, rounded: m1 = 1.37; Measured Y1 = -0.169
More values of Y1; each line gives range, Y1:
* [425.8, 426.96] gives -0.155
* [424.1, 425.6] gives -0.148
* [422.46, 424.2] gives -0.150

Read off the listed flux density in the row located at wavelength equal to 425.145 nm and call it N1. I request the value 1.16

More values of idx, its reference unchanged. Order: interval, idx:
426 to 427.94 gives -2.6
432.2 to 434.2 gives 0.9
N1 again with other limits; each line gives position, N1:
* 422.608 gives 1.44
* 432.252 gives 1.49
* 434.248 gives 1.89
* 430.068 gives 1.26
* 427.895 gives 1.43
